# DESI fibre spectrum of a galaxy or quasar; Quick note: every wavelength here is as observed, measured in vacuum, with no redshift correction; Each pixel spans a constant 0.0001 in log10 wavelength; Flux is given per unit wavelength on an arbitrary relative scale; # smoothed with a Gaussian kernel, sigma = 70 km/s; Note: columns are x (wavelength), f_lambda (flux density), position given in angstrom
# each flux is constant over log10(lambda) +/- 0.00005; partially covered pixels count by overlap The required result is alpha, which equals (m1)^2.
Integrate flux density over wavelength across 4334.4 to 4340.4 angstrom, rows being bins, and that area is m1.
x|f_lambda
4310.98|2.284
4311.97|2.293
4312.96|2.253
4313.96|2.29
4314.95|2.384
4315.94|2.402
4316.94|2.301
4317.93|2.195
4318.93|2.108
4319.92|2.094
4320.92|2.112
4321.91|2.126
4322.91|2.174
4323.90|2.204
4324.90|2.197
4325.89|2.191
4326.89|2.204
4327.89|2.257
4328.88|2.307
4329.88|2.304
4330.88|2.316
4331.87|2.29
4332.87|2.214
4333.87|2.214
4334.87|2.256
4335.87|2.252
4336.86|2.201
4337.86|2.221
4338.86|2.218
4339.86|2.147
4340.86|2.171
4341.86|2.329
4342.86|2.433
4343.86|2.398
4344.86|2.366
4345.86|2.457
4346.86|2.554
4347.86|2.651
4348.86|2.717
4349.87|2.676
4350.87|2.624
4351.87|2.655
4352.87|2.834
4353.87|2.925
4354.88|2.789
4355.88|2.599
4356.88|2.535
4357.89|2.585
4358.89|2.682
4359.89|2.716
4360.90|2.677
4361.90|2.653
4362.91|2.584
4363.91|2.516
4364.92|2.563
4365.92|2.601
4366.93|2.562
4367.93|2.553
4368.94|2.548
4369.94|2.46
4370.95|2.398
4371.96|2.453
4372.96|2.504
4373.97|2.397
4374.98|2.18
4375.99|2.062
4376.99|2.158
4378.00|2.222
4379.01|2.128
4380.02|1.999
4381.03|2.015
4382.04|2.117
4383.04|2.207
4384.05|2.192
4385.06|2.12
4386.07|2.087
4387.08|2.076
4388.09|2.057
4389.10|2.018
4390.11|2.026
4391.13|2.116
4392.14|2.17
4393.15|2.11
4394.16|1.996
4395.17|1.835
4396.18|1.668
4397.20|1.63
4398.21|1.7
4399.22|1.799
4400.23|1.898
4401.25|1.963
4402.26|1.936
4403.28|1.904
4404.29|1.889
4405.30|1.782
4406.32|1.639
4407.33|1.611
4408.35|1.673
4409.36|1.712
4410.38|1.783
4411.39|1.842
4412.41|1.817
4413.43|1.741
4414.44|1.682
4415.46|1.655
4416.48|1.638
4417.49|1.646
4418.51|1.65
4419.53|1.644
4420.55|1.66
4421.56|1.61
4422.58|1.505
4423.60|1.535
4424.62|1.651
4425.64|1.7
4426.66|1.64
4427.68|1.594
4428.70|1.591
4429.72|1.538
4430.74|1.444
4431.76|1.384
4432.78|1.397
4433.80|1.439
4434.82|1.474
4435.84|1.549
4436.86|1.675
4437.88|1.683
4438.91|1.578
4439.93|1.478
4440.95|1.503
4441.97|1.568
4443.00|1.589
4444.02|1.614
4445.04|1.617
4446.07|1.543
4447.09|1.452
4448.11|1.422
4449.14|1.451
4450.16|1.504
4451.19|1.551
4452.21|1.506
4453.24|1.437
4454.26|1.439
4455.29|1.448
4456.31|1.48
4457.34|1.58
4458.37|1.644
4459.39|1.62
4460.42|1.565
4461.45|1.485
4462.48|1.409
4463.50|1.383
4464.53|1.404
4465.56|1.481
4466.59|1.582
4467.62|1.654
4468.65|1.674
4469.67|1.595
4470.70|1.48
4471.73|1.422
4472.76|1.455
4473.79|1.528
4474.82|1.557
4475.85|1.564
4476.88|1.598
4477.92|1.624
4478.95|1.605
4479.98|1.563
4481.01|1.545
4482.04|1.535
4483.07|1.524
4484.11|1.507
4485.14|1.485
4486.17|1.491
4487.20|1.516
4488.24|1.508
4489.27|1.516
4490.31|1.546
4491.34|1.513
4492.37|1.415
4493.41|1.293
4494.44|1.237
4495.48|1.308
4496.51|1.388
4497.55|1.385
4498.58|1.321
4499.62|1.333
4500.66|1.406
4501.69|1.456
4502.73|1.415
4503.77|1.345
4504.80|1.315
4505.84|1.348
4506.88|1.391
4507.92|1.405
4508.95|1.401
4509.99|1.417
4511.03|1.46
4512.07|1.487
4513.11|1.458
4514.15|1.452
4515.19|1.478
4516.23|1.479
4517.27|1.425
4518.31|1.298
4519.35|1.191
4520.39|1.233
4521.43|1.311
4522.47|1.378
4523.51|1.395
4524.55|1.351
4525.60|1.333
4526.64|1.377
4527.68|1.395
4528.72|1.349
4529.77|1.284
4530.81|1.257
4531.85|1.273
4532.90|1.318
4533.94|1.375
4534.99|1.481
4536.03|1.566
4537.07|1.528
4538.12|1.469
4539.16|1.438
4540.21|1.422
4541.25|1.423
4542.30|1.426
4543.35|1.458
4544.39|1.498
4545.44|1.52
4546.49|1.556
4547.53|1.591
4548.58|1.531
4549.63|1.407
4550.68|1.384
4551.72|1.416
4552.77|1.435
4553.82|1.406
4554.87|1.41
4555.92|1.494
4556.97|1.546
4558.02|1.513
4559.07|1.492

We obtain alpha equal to 177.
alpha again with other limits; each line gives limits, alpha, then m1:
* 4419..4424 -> 63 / 8.0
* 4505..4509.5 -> 39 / 6.2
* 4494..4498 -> 28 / 5.3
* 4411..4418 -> 144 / 12.0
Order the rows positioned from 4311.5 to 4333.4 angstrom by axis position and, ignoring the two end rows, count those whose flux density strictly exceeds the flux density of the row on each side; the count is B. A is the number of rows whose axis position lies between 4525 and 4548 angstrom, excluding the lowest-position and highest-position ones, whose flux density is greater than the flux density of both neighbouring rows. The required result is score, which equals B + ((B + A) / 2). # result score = 7.0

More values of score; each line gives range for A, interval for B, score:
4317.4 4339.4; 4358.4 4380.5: 8.5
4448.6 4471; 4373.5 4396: 6.0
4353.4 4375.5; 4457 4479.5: 6.0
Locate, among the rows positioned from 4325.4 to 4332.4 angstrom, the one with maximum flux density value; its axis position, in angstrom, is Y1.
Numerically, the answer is 4330.88 angstrom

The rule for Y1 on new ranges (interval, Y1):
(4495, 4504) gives 4501.69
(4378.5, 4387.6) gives 4383.04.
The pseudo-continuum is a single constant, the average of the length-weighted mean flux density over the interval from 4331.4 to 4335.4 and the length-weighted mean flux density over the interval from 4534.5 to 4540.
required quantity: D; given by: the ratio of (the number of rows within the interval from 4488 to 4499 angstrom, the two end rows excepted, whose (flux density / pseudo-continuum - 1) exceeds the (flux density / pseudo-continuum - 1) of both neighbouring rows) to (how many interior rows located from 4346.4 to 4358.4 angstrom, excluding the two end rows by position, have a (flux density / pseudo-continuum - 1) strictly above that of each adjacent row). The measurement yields 1.0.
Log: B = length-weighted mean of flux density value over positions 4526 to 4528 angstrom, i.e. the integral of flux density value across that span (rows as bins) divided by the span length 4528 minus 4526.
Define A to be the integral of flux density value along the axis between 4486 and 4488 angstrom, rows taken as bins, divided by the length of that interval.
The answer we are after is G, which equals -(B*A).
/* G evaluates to -2.1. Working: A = 1.5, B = 1.39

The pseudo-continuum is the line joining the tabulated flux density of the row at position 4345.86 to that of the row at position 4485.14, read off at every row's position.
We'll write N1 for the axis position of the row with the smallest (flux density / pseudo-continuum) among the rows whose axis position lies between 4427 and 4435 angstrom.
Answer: 4431.76 angstrom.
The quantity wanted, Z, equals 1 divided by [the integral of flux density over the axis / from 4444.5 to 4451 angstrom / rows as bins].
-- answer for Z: 0.102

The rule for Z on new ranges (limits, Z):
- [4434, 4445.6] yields 0.055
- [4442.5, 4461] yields 0.035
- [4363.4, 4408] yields 0.011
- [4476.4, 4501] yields 0.028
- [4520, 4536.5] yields 0.045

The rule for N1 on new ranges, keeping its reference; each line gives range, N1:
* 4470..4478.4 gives 4471.73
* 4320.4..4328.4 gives 4320.92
